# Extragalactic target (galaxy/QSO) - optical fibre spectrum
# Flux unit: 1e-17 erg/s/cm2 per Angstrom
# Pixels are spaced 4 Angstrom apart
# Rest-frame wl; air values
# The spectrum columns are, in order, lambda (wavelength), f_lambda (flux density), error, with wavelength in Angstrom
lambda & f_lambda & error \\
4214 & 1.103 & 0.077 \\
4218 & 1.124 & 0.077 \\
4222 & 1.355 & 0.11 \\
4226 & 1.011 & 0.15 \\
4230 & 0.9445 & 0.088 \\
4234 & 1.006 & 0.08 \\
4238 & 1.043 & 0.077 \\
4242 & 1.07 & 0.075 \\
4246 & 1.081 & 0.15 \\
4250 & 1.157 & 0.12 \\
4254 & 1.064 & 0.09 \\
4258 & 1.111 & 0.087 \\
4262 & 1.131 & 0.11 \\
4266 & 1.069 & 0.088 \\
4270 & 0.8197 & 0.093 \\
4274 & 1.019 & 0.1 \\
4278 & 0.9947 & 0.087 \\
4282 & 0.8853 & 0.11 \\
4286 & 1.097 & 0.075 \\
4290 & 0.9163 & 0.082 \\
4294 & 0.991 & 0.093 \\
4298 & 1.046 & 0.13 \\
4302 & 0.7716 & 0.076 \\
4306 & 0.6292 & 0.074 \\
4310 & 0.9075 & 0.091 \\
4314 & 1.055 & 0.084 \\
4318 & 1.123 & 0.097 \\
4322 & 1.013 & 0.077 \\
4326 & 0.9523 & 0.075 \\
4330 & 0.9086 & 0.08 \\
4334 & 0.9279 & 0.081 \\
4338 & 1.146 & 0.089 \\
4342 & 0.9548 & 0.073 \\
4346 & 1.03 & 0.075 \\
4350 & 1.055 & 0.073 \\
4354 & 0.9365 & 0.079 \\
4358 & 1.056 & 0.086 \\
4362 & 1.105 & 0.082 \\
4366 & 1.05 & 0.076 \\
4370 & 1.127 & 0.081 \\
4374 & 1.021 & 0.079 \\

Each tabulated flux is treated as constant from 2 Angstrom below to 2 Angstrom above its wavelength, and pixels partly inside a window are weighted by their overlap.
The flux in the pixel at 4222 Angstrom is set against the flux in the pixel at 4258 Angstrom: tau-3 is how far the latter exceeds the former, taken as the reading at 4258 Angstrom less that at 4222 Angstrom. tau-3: -0.2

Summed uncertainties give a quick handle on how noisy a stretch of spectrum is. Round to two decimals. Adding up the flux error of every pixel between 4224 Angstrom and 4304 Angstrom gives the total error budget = 1.96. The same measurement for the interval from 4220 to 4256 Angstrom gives 0.94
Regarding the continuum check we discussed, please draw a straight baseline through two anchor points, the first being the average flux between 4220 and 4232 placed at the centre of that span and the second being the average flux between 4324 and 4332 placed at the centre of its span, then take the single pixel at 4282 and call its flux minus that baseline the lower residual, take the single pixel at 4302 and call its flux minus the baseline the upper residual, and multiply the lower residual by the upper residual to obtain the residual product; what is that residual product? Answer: 0.025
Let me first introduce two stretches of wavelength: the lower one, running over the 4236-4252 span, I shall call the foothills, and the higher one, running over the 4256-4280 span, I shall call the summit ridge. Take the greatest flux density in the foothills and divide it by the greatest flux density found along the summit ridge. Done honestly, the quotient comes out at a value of 1.02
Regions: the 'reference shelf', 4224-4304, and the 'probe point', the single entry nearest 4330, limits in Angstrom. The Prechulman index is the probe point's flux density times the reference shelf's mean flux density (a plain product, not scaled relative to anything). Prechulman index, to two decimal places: 0.92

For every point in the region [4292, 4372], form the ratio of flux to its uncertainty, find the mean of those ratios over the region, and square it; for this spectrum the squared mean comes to 144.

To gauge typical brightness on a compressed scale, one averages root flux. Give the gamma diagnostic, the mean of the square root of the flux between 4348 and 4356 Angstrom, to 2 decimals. 1.00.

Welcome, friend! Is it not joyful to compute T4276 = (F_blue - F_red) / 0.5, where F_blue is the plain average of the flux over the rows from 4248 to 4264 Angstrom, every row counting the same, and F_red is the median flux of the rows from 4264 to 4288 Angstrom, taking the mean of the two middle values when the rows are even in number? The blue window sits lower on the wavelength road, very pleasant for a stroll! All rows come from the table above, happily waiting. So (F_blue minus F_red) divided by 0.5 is 0.22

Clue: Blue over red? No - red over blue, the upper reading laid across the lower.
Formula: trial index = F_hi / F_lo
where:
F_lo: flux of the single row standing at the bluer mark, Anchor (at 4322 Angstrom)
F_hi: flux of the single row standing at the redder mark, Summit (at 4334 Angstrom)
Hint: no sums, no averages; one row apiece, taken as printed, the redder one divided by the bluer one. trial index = 0.92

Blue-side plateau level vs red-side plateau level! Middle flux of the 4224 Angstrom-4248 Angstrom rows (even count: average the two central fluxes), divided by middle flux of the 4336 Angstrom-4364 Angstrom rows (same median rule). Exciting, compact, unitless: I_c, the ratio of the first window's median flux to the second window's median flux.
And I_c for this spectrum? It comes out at 0.97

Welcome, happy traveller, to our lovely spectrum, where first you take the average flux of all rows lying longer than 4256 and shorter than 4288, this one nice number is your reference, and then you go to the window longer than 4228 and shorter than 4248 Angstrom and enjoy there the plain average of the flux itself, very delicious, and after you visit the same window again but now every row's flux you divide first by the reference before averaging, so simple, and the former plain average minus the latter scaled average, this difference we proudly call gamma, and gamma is 0.0160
